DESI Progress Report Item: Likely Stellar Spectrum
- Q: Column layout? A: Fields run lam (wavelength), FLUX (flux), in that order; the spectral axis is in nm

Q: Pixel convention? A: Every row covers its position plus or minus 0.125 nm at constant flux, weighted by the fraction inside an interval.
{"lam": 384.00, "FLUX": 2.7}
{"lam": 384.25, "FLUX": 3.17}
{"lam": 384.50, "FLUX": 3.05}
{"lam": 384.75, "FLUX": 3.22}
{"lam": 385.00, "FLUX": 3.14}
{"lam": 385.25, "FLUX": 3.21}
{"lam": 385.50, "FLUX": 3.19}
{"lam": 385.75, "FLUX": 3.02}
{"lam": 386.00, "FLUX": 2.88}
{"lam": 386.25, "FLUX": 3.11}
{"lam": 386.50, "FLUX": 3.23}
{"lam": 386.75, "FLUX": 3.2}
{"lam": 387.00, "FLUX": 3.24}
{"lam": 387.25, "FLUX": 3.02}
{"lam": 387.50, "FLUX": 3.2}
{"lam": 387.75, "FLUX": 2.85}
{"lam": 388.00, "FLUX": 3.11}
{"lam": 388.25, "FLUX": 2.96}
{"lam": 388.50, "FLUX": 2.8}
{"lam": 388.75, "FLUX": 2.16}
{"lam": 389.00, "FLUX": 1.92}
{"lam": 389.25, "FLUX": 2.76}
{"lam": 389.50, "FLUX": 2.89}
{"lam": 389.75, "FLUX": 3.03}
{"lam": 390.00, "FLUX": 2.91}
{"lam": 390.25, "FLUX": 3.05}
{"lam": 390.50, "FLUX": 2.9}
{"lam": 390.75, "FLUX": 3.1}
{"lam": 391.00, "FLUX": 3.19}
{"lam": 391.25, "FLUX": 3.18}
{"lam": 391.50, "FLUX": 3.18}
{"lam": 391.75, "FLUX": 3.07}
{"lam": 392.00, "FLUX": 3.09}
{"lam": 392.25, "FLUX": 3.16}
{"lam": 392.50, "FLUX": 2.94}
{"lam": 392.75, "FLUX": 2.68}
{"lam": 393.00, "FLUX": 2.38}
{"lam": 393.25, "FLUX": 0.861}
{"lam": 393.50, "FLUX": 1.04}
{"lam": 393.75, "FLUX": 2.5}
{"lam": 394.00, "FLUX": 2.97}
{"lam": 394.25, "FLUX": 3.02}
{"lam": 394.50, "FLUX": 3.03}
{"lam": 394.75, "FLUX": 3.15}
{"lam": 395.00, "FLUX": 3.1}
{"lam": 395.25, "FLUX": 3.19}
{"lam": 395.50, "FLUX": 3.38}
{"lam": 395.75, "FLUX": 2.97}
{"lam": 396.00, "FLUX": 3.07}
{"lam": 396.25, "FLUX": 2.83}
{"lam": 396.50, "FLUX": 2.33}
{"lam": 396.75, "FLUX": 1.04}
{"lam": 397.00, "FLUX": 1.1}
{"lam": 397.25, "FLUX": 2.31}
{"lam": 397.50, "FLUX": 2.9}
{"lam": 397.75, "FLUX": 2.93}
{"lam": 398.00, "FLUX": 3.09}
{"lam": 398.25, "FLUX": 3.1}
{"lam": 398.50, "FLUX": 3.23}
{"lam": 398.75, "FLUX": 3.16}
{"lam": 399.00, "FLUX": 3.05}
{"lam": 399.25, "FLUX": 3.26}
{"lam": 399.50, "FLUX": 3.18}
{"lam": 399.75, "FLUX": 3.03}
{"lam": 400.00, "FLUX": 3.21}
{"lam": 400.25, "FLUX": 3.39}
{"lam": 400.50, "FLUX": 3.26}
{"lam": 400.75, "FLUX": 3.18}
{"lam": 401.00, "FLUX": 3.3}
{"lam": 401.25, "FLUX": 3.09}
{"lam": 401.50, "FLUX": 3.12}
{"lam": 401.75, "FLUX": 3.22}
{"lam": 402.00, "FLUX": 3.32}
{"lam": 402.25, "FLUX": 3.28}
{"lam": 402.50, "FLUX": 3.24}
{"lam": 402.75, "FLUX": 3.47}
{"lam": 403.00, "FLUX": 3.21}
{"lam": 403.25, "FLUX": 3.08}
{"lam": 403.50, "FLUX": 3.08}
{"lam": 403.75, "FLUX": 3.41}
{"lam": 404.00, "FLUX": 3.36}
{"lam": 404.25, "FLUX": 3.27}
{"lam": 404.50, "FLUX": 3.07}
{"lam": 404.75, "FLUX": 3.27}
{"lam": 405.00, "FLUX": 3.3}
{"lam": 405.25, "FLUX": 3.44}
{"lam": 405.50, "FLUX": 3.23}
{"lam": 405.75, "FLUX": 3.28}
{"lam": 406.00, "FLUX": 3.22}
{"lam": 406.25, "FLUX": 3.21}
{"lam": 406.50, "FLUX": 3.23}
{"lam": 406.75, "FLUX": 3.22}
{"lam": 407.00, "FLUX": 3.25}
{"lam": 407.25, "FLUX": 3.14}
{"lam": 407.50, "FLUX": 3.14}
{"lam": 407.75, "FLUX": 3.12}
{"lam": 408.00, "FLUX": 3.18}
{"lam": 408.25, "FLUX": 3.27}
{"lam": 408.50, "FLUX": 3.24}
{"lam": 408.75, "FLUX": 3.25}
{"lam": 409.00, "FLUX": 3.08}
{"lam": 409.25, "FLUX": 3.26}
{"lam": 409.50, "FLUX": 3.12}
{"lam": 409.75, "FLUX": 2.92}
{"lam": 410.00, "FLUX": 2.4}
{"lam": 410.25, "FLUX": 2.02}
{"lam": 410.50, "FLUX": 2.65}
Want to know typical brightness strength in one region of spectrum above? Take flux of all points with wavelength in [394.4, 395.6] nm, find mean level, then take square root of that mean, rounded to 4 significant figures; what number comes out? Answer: 1.780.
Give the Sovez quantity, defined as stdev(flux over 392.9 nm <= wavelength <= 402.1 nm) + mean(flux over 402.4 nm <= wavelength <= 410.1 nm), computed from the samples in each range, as 3.9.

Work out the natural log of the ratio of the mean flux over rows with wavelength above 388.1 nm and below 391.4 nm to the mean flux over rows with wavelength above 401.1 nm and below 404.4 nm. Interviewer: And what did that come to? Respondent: -0.13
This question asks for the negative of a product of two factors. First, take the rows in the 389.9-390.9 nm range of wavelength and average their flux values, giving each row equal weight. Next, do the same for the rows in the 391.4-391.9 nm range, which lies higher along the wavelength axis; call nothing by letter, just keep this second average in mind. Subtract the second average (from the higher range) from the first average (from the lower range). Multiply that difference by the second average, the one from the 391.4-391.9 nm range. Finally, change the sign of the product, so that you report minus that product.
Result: 0.4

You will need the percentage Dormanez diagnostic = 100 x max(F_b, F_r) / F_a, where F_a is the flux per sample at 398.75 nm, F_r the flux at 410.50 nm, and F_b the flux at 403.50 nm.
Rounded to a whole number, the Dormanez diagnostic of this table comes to 97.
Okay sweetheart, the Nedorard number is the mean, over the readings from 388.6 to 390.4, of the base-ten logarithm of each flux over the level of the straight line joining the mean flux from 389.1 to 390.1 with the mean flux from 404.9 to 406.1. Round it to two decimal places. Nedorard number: -0.04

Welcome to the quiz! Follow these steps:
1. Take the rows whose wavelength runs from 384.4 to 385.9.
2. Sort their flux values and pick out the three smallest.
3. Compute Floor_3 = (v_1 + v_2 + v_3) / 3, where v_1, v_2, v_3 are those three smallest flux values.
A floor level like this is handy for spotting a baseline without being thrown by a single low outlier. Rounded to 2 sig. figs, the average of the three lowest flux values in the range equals 3.1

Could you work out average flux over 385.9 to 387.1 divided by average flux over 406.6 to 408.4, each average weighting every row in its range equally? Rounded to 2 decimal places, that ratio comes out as 0.98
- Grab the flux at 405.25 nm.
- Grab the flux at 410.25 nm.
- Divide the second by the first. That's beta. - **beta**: 0.59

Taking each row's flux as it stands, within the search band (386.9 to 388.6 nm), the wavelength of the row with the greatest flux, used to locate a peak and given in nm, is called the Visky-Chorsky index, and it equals 387.00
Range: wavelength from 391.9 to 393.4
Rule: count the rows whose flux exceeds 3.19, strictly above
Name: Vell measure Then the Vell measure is 0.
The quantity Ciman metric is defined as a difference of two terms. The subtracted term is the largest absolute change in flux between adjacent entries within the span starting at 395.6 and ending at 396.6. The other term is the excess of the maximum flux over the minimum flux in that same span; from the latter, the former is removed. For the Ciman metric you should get 0.24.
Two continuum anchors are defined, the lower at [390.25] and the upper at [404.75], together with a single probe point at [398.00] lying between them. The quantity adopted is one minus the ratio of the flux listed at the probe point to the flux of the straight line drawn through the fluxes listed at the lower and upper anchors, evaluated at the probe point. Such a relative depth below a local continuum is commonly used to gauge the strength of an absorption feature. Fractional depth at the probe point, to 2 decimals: 0.02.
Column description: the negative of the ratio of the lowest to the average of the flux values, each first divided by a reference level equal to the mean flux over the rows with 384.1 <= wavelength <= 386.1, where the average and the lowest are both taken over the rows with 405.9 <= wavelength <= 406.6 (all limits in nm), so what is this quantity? -0.997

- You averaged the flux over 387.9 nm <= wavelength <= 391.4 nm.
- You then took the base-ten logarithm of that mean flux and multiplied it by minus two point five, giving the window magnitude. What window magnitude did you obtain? -1.14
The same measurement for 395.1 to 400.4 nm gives -1.14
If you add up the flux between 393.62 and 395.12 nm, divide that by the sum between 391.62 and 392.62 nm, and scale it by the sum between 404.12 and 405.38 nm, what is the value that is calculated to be 24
